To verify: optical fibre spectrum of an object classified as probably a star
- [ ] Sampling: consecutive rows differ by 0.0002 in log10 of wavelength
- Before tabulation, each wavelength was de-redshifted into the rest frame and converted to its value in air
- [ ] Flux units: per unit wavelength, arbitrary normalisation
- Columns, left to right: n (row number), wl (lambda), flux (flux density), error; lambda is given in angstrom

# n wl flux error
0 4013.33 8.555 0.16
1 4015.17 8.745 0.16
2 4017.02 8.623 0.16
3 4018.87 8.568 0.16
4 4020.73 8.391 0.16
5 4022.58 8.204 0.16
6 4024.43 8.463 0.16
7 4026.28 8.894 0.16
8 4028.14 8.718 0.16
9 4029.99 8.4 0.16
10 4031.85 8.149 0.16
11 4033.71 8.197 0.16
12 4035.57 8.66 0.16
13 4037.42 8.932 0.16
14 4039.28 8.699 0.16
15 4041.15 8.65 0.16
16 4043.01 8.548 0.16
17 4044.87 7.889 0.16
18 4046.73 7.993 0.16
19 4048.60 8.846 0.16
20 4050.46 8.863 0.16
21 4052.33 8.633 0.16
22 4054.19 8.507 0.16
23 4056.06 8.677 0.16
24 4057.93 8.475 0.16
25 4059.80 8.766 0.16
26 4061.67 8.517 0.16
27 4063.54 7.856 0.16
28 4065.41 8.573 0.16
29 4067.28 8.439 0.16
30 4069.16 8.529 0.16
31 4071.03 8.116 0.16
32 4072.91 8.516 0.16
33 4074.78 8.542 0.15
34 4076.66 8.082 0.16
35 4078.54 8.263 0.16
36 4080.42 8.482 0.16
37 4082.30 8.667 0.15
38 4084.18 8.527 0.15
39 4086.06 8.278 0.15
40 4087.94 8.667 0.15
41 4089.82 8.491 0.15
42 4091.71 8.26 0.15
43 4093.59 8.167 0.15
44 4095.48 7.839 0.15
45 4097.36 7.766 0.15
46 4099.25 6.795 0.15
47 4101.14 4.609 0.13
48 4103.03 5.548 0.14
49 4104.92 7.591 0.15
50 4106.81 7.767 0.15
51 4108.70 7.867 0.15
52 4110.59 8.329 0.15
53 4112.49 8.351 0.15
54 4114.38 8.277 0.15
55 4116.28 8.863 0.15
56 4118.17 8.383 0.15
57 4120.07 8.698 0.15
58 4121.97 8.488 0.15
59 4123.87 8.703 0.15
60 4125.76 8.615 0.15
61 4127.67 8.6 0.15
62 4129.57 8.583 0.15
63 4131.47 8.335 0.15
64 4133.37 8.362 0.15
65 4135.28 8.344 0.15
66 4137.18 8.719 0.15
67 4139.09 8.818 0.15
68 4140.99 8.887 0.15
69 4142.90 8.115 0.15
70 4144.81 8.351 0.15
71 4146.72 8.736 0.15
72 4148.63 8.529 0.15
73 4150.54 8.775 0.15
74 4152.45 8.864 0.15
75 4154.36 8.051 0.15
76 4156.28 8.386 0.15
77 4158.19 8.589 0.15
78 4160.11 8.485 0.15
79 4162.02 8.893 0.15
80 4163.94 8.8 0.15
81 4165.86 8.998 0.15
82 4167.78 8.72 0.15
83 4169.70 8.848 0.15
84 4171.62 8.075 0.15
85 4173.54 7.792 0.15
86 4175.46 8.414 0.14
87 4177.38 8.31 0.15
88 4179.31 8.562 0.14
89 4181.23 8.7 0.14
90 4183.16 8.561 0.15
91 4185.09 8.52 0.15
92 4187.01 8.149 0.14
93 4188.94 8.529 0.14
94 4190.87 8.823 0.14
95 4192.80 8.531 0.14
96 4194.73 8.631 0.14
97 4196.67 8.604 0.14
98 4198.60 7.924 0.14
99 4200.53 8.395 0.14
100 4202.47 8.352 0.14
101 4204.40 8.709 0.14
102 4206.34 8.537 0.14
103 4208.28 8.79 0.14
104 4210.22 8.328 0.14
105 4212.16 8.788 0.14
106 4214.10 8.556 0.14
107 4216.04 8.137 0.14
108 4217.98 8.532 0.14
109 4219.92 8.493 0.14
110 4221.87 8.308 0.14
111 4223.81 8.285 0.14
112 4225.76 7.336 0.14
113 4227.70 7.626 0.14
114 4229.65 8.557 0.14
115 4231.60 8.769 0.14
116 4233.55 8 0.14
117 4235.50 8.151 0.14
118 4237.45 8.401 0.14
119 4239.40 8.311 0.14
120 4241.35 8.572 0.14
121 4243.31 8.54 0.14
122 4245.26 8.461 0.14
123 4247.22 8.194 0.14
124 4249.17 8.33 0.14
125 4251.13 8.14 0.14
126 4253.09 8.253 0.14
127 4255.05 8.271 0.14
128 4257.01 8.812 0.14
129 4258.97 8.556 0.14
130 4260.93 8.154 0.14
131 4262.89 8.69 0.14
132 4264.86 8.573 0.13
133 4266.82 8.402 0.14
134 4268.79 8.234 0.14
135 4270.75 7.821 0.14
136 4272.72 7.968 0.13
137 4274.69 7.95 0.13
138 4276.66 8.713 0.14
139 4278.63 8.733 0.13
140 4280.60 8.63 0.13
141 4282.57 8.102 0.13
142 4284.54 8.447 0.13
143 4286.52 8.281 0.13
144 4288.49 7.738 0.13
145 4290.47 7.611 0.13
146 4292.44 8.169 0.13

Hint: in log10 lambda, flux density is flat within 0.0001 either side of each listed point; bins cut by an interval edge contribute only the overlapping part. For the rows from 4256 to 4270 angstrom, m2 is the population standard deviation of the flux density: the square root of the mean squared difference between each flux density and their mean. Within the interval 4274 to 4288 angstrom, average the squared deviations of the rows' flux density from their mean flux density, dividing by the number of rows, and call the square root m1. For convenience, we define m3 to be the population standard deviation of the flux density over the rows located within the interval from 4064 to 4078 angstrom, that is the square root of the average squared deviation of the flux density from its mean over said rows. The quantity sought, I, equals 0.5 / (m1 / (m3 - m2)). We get 0.0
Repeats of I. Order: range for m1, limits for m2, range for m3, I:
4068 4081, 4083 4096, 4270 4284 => 0.3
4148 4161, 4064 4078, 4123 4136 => -0.1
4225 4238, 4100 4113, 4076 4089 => -1.2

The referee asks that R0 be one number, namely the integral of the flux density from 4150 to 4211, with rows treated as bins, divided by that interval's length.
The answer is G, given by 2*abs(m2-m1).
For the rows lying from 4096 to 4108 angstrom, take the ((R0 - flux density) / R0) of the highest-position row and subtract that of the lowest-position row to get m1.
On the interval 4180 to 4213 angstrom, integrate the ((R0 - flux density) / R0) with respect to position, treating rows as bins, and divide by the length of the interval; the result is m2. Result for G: 0.000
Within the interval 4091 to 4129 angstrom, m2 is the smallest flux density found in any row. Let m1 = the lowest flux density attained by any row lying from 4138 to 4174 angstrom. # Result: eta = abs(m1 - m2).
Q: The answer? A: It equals 3.18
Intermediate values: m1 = 7.792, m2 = 4.609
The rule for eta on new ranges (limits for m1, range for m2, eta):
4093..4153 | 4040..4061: 3.28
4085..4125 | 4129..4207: 3.18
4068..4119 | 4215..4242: 2.73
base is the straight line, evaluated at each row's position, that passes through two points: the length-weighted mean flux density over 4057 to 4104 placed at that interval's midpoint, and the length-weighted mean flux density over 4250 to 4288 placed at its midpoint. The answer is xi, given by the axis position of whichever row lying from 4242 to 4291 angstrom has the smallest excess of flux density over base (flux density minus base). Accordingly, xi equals 4290.47 angstrom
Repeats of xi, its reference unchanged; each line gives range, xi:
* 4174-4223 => 4198.60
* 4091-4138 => 4101.14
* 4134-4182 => 4173.54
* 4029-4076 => 4063.54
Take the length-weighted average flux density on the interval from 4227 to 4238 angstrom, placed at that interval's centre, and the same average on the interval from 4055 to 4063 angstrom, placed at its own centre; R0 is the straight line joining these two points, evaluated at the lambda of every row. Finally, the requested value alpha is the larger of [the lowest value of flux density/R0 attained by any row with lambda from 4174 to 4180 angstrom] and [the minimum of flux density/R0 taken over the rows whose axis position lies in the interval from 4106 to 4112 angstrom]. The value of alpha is 0.99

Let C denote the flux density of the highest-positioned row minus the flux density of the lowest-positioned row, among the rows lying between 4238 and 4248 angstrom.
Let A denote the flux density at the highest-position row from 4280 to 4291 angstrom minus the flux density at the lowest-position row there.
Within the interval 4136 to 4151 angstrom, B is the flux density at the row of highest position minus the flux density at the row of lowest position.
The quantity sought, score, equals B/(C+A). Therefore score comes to 0.0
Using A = -1.0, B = 0.1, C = -0.12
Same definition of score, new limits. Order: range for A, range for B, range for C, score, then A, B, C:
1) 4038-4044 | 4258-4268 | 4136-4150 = 0.5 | -0.2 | -0.2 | -0.19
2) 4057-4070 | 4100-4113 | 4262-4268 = -16.0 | 0.1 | 3.7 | -0.29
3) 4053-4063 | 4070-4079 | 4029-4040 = 0.5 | 0.0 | 0.1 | 0.30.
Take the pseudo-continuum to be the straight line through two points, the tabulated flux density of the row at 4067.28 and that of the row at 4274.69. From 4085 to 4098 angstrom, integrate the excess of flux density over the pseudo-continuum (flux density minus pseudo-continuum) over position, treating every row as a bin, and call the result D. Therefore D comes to -2.1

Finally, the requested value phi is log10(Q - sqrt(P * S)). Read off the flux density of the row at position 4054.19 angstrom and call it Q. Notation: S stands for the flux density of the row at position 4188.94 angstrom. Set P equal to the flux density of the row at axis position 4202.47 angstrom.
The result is -1.2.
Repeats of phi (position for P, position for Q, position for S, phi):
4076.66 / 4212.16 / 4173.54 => -0.1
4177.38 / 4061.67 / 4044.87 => -0.4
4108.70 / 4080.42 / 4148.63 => -0.5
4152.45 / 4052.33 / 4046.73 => -0.7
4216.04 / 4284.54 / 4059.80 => -2.9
